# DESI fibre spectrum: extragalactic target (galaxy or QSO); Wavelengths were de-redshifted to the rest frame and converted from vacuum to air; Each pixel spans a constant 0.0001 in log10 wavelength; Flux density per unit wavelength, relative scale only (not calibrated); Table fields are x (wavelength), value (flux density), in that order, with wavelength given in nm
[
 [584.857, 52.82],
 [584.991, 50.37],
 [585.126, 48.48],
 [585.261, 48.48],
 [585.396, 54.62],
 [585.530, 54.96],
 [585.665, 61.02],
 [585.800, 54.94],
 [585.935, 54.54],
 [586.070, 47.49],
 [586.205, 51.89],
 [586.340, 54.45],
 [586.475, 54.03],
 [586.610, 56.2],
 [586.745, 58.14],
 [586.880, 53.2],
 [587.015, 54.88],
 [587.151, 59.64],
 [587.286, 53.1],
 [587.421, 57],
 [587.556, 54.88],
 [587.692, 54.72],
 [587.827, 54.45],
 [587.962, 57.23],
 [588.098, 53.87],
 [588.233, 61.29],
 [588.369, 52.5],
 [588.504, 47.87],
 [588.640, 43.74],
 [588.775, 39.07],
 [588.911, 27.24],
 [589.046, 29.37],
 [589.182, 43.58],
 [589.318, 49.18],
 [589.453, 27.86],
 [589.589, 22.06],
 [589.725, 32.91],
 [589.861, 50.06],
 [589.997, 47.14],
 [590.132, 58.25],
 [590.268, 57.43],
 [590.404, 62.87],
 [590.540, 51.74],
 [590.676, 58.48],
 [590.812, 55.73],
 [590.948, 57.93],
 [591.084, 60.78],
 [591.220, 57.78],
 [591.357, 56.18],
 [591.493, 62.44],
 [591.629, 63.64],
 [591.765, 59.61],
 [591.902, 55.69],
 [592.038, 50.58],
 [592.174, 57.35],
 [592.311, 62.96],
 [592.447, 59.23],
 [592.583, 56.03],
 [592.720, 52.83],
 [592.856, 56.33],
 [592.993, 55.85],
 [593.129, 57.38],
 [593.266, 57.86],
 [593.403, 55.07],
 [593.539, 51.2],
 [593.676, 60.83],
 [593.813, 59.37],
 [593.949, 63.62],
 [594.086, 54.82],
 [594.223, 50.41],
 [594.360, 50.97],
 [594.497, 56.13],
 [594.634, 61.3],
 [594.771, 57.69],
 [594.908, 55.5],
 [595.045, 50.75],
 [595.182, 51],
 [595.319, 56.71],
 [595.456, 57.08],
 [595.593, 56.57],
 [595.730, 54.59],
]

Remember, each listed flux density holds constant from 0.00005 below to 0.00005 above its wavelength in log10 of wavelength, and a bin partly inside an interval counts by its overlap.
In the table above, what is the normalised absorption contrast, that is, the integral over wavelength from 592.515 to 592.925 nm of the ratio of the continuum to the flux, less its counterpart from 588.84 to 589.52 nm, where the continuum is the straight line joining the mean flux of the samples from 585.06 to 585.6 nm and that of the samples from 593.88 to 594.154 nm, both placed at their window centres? -0.69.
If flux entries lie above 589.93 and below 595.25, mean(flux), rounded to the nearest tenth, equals 56.7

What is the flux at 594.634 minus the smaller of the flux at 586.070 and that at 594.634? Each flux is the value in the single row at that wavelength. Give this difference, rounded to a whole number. 14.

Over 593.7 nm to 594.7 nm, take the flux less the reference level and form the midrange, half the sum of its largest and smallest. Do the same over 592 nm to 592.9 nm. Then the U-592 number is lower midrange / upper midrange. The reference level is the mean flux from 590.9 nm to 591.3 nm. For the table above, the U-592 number 1.1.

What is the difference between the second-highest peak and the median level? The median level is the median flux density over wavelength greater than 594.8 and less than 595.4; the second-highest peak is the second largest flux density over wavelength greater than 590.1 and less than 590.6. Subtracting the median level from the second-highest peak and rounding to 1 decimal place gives 5.0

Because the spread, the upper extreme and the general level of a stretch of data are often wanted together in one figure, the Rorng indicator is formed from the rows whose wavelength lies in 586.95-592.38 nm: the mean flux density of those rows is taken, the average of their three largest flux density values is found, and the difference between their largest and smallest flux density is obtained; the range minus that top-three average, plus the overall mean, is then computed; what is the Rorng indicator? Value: 30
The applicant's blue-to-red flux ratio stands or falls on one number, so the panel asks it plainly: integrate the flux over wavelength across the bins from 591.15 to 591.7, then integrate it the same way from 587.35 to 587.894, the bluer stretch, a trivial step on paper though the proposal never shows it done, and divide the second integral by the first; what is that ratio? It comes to 0.91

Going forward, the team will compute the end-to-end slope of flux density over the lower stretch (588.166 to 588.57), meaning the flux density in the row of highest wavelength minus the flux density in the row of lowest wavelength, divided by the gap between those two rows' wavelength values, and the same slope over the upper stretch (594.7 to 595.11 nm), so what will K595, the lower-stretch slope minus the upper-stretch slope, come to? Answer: -24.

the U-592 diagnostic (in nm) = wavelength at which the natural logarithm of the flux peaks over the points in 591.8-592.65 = 592.311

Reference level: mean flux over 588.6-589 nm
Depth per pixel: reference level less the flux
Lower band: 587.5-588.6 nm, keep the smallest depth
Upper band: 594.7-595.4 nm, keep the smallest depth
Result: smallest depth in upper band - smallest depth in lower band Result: 4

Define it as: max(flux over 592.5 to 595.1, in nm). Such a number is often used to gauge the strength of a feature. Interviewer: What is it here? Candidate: 63.62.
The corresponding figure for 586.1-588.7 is 61.29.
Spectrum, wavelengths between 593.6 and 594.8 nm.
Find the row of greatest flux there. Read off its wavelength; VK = 593.949 nm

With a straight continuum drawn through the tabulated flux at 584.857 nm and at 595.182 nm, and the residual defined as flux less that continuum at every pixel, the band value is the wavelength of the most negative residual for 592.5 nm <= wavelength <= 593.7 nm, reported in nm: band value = 593.539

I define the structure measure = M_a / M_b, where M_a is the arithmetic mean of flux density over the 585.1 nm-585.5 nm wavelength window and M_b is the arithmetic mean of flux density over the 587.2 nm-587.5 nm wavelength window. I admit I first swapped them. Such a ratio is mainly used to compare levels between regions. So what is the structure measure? 0.92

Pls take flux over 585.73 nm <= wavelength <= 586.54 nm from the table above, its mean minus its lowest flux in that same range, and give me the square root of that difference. 2.32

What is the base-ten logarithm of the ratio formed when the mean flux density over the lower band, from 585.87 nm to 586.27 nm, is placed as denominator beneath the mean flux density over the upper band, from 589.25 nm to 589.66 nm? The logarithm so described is -0.19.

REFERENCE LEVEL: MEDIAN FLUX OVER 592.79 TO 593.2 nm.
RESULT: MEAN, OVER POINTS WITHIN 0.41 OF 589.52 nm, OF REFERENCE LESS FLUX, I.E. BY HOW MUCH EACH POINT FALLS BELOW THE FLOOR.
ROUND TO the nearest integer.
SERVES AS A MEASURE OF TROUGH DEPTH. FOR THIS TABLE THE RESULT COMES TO 19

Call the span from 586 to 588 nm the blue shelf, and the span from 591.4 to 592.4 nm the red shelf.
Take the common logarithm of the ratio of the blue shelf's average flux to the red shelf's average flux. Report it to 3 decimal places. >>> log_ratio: -0.032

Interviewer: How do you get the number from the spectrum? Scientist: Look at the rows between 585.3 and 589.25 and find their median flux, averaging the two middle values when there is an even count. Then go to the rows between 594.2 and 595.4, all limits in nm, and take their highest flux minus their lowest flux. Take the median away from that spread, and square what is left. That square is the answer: 1897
